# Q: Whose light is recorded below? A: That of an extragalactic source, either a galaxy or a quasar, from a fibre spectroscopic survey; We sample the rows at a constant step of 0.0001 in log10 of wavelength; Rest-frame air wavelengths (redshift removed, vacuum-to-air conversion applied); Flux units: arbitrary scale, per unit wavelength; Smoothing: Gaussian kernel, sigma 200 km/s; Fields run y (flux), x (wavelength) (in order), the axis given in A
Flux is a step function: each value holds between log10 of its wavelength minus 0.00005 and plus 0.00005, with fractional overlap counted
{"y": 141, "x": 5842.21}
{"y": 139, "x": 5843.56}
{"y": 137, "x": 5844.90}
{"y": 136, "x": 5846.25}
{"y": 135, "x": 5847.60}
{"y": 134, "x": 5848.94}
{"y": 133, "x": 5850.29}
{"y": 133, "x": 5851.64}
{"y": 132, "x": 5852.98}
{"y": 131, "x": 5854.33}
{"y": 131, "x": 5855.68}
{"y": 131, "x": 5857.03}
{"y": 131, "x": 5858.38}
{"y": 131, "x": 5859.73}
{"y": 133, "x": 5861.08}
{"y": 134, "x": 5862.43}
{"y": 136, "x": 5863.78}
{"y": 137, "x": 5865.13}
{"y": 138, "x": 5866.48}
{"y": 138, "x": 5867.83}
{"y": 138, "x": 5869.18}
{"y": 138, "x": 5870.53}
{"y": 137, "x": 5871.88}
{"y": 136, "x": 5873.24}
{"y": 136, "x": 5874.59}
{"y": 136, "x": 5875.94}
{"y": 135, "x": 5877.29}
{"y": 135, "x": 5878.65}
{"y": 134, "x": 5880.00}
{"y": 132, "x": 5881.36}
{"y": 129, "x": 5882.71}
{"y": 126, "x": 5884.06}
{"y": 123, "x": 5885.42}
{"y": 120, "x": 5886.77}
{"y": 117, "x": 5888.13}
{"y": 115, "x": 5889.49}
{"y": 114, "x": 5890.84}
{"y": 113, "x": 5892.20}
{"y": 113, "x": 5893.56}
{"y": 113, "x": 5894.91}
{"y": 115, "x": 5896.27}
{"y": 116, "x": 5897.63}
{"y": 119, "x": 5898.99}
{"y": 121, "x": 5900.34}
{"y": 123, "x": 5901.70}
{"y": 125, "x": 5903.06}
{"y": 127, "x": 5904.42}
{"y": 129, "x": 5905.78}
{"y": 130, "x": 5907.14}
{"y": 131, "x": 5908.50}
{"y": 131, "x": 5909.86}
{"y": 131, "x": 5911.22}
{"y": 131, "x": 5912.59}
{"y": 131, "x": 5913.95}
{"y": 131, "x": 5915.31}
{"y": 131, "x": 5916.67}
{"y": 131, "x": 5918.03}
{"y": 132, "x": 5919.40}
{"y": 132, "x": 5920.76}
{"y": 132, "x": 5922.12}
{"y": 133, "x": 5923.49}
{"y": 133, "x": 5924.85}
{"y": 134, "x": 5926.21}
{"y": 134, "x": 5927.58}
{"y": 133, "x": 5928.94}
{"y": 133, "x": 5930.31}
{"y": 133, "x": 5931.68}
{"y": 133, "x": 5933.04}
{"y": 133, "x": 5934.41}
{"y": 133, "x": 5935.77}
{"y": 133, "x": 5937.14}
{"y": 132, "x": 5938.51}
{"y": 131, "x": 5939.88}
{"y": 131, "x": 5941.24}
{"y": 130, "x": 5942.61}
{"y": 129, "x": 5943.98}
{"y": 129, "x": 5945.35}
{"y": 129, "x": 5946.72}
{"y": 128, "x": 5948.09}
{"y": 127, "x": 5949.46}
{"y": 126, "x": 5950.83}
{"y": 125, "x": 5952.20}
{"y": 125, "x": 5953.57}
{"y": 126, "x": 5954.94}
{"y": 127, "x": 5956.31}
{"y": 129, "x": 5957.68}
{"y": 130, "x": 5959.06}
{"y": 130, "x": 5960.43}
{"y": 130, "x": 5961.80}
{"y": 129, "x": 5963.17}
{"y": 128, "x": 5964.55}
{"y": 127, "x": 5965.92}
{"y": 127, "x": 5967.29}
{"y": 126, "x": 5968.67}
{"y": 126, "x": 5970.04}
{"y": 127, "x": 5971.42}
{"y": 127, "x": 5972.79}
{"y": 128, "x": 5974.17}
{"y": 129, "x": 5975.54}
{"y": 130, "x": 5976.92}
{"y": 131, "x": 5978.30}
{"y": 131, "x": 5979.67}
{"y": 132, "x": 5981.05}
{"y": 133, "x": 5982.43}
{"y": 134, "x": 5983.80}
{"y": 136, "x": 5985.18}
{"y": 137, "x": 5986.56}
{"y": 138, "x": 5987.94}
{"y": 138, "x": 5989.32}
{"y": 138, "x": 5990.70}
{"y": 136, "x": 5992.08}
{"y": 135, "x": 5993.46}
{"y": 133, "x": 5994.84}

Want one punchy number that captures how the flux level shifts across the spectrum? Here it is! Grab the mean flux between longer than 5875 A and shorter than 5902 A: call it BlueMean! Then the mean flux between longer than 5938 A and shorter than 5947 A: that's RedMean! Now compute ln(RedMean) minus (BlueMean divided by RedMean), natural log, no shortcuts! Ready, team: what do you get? 3.93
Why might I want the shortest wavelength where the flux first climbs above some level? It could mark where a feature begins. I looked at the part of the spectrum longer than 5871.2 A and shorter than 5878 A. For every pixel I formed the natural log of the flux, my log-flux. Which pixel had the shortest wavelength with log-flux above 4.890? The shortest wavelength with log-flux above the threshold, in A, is 5871.88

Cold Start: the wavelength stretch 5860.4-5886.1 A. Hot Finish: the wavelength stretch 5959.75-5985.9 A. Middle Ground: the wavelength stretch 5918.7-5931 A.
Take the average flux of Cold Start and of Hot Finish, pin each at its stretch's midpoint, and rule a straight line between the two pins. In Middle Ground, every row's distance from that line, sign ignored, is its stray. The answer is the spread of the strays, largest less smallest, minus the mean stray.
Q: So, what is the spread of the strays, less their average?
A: 1.2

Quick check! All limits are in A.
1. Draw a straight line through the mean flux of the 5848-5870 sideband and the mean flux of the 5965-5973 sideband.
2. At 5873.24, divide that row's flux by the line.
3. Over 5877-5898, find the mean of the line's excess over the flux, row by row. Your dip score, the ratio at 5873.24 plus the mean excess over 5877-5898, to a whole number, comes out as 11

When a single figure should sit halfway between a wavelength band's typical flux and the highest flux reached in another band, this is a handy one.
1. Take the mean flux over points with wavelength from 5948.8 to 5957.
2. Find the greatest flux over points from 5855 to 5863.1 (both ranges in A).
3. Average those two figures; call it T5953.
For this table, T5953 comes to 130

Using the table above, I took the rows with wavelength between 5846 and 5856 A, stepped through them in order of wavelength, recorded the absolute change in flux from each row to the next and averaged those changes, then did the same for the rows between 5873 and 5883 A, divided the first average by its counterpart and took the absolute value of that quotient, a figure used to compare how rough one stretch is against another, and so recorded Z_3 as 0.7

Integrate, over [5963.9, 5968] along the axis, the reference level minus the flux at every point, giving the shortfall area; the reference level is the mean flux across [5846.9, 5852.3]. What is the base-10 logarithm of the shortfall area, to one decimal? 1.4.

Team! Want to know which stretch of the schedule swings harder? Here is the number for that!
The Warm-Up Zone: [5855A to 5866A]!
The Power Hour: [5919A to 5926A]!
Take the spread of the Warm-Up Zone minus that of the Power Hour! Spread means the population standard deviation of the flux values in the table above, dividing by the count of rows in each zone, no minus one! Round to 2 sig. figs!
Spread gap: 1.8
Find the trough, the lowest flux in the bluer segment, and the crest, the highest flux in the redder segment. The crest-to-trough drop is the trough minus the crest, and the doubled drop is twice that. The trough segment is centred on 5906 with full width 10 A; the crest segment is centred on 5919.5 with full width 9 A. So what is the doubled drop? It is -20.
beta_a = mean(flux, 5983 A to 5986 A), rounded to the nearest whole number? 135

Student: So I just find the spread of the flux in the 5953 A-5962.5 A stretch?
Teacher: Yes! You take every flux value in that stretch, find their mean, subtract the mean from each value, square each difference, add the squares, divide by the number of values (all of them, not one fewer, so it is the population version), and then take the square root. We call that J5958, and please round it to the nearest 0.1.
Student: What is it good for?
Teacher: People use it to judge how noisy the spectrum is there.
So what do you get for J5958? 2.0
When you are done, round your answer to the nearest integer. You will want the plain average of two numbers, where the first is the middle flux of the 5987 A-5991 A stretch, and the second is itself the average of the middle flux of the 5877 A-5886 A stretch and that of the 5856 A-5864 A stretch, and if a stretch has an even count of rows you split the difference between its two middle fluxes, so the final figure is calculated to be 135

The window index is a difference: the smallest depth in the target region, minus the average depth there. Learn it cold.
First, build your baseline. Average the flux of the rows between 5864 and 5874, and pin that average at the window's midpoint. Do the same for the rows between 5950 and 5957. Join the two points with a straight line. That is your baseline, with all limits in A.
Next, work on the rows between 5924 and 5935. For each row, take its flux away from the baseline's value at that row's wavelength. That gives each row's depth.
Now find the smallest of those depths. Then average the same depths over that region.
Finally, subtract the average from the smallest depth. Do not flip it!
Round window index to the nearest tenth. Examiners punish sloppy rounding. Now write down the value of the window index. -0.5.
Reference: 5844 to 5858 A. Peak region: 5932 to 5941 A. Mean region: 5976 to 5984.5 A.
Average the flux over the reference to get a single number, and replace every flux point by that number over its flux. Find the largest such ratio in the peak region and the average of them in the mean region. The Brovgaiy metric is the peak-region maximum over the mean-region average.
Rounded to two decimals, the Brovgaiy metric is 1.01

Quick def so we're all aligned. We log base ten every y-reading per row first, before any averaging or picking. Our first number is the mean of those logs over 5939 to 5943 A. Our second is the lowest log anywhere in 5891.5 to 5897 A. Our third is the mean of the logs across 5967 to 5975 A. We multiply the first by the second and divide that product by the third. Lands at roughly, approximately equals 2.07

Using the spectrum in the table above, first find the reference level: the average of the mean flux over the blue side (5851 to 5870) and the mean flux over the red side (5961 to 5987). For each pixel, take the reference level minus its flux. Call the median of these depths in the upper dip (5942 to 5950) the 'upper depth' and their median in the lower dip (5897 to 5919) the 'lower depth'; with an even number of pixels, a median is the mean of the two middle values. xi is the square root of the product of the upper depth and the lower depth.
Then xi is 2.0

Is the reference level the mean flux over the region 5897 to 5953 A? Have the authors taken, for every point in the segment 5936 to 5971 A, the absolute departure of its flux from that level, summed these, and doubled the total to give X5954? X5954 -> 102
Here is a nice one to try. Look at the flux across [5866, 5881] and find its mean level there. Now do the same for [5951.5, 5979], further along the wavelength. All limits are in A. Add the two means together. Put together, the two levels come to 264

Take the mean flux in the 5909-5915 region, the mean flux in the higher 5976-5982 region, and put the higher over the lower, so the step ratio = 1.000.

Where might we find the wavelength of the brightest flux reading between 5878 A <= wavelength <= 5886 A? 5878.65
